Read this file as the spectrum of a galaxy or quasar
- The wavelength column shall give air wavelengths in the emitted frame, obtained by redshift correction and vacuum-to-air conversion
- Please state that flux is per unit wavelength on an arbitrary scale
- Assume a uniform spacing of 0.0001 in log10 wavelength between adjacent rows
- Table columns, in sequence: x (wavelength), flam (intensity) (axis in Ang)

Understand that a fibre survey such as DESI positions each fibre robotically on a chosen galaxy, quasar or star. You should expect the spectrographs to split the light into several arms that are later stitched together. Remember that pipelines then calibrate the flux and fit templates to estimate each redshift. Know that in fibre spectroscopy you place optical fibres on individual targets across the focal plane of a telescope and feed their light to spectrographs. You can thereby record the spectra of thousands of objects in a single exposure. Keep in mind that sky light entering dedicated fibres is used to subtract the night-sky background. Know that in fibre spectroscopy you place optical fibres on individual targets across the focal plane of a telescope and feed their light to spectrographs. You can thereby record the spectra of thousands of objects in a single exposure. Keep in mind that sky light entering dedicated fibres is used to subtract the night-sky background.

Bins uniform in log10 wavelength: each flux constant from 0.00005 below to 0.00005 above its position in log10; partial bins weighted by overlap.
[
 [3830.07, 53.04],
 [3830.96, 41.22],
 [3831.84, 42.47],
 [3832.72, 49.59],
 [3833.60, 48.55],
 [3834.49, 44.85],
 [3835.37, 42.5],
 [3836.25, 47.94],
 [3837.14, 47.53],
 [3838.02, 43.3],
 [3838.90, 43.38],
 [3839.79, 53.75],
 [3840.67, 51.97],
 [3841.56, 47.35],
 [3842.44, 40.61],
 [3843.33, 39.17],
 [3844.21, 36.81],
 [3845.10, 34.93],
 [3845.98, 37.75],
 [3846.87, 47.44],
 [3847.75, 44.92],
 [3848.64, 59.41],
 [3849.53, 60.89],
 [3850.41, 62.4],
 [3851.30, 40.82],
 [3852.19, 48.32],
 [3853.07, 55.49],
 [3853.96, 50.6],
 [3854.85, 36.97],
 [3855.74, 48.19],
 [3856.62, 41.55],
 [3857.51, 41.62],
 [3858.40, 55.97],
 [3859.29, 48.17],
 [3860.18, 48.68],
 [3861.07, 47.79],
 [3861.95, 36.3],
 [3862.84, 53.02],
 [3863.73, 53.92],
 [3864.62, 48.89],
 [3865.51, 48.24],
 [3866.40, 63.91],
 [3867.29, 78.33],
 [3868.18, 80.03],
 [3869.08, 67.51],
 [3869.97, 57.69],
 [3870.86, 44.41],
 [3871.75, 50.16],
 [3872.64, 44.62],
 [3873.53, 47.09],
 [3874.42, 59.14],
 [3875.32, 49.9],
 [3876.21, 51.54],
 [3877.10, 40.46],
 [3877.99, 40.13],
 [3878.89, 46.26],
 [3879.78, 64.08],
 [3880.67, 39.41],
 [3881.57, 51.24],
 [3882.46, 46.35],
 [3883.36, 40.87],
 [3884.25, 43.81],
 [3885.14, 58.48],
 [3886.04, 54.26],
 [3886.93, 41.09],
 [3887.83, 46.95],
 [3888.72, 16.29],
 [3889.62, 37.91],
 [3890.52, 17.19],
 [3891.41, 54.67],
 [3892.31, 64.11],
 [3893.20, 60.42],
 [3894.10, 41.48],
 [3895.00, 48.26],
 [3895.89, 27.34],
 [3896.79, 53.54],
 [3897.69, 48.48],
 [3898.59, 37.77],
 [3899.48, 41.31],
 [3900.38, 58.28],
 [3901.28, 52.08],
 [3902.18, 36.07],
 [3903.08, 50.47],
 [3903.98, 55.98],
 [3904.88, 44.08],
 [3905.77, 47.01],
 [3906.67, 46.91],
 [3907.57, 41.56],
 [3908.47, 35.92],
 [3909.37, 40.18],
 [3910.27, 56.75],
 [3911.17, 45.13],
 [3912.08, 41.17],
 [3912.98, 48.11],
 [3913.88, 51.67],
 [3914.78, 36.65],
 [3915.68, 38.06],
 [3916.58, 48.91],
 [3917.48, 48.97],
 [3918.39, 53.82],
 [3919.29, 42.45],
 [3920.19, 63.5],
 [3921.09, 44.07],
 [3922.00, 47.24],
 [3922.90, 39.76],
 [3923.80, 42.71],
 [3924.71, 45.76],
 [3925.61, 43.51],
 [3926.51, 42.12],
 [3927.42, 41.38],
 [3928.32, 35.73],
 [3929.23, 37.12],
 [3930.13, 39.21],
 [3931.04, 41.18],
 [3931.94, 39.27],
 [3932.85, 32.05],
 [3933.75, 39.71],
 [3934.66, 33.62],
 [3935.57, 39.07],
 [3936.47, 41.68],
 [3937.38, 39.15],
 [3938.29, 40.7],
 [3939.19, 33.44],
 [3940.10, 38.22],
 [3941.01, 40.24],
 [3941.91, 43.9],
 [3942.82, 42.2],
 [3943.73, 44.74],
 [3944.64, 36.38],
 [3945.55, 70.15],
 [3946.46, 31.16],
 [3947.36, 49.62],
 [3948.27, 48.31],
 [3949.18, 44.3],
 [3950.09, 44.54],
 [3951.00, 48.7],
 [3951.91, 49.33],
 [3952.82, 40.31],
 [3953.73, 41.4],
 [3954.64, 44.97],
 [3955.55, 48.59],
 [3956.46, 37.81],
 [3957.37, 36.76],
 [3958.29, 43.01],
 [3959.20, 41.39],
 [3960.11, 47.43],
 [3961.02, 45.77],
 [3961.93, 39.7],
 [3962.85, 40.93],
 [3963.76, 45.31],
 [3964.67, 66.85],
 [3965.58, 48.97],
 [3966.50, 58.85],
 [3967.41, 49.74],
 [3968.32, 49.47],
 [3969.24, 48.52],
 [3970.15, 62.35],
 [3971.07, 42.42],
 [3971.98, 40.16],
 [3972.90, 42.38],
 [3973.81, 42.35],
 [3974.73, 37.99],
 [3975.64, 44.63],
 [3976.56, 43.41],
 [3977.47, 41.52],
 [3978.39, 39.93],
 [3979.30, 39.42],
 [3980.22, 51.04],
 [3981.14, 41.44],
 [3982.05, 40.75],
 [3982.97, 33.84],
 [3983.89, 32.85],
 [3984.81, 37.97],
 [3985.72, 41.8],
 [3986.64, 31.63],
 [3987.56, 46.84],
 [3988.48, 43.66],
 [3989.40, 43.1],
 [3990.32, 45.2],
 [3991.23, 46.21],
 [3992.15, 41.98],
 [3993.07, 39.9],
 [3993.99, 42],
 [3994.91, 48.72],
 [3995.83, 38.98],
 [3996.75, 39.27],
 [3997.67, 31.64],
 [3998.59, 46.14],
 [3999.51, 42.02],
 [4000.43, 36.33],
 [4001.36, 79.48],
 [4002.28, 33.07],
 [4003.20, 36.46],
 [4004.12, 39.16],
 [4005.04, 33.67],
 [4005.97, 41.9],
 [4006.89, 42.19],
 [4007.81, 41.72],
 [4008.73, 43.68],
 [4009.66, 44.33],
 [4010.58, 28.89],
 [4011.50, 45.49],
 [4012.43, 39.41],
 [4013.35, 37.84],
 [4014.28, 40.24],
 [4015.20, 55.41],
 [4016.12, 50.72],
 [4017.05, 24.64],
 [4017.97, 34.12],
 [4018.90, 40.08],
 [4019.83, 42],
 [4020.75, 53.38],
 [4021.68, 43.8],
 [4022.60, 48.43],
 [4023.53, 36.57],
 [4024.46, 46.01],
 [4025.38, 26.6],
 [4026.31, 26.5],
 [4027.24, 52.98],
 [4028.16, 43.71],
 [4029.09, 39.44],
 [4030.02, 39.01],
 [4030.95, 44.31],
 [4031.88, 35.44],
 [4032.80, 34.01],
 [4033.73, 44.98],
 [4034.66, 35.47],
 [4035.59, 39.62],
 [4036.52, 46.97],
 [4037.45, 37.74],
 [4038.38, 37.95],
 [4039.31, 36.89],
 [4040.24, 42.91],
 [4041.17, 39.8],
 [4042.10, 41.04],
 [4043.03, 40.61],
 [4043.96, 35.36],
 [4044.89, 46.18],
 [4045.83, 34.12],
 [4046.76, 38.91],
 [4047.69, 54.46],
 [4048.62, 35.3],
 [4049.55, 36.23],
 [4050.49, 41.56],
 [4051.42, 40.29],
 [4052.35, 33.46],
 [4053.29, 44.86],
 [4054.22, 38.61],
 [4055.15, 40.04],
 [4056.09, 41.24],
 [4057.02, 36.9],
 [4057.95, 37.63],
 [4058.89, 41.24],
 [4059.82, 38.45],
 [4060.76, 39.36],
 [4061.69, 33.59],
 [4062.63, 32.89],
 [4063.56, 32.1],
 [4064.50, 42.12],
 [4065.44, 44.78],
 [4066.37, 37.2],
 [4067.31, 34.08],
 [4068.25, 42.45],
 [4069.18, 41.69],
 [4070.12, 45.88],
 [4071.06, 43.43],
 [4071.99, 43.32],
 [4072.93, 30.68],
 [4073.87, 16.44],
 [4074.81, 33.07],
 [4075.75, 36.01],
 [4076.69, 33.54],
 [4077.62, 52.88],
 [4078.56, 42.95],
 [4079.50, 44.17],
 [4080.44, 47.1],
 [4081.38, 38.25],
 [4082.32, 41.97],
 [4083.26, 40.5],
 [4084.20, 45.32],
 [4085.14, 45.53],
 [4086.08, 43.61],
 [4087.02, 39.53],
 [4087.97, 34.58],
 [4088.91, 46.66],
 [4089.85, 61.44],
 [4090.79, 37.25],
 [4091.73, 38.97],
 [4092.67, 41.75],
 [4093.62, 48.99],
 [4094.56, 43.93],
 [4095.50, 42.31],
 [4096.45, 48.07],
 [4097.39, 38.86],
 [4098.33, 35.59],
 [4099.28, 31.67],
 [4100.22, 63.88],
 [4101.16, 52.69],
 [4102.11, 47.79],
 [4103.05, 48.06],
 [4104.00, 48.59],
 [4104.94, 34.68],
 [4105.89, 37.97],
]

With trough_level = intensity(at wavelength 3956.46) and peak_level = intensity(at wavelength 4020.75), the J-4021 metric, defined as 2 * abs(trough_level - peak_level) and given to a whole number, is 31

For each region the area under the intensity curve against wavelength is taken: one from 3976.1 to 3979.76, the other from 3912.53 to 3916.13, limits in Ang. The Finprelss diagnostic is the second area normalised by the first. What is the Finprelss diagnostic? 1.05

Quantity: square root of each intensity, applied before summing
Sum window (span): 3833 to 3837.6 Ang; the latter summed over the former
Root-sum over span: 34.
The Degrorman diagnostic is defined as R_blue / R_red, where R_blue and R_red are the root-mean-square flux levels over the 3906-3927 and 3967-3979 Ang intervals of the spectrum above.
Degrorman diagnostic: 1.01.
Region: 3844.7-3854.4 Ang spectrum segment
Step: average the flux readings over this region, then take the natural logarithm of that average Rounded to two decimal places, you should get 3.90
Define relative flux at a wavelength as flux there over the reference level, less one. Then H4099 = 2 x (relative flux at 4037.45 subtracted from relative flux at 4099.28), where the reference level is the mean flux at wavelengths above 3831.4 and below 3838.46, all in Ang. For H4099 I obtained -0.26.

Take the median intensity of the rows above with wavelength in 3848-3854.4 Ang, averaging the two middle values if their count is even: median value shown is 55.5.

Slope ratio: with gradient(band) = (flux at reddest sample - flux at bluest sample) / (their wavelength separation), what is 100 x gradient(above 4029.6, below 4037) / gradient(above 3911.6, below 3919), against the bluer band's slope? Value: 61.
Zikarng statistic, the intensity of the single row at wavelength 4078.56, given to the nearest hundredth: 42.95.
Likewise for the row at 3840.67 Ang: 51.97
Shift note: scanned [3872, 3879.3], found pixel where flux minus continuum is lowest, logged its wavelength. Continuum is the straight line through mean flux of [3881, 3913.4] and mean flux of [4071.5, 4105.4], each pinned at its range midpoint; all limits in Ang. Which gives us 3877.99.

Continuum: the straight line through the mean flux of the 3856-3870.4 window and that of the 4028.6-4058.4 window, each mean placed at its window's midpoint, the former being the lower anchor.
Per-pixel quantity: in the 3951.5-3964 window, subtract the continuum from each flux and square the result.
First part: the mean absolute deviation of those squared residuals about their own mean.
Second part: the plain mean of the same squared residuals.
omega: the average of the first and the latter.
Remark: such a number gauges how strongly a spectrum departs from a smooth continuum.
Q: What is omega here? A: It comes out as 26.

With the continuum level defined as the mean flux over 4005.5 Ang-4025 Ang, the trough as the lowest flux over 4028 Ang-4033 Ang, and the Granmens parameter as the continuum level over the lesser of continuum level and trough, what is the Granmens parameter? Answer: 1.23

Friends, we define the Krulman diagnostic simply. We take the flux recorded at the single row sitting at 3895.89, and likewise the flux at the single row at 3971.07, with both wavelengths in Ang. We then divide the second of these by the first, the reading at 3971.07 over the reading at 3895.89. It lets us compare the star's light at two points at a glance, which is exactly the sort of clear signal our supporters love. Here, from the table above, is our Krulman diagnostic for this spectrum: 1.6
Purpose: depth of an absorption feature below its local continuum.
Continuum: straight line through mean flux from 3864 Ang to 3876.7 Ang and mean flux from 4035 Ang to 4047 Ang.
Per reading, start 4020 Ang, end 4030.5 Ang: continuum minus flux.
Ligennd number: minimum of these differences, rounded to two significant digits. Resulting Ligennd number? -12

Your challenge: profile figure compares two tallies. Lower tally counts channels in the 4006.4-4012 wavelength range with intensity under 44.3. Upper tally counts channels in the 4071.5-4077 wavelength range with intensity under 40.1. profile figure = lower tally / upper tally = 0.80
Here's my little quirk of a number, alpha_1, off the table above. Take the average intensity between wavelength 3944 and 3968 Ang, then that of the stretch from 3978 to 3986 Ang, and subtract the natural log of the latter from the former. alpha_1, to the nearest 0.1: 42.5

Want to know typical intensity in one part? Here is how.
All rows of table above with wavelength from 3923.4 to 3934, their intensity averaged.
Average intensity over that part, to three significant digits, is 40.0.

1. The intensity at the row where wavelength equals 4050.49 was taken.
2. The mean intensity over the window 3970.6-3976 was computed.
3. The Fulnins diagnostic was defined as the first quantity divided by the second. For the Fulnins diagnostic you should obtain 1.00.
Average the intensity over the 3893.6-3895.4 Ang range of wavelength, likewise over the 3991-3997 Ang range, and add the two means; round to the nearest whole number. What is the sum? 87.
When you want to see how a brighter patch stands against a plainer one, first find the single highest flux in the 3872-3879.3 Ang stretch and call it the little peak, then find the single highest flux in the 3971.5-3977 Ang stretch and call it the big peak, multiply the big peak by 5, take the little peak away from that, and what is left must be 164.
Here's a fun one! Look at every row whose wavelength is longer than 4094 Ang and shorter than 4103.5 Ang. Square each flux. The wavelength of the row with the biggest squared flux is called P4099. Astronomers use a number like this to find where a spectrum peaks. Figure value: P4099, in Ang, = 4100.22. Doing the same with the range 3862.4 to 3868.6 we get 3868.18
